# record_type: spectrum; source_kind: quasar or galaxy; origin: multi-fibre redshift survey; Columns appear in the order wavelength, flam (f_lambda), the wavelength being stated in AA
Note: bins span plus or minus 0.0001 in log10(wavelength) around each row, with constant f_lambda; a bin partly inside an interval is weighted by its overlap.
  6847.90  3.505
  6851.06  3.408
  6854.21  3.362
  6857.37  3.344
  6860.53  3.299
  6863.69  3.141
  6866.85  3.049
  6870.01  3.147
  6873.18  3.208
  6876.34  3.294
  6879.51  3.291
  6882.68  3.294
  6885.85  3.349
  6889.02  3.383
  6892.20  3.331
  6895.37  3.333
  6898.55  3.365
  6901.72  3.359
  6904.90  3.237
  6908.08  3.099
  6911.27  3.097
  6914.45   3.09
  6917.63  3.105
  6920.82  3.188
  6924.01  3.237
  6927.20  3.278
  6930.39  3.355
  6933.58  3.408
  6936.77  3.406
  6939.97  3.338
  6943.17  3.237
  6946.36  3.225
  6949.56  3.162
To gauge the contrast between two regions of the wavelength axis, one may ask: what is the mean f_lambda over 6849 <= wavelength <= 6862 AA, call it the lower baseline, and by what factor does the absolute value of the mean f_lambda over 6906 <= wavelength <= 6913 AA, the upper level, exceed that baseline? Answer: 0.92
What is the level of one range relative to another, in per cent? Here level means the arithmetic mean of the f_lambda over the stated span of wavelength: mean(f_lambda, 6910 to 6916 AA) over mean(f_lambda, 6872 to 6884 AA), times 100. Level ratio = 95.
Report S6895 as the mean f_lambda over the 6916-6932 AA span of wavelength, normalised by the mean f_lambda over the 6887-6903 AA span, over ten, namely 0.096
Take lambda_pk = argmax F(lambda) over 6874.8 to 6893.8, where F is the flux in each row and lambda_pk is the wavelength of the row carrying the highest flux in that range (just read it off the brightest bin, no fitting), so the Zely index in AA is 6889.02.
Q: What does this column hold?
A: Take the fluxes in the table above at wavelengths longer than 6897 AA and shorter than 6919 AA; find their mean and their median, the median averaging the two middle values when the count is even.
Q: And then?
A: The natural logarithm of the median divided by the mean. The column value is -0.028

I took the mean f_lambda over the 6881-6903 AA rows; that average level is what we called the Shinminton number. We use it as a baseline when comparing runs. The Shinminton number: 3.34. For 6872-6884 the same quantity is 3.27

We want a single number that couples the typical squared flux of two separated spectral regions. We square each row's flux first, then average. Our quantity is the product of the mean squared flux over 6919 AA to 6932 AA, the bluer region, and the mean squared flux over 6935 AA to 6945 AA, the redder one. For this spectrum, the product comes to 118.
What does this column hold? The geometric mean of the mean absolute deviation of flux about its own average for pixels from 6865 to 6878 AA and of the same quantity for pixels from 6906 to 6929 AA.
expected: 0.072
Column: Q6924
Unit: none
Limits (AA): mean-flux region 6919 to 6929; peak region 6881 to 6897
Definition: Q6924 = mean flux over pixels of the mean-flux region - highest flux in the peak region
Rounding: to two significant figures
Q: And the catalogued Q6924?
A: -0.15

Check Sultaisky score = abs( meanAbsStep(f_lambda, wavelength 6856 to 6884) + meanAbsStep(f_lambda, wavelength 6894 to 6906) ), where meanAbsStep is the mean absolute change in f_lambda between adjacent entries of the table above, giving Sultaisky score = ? 0.12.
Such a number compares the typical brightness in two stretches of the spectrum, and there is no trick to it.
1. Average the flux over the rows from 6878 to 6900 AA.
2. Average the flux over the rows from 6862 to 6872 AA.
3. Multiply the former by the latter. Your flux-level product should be 10.4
